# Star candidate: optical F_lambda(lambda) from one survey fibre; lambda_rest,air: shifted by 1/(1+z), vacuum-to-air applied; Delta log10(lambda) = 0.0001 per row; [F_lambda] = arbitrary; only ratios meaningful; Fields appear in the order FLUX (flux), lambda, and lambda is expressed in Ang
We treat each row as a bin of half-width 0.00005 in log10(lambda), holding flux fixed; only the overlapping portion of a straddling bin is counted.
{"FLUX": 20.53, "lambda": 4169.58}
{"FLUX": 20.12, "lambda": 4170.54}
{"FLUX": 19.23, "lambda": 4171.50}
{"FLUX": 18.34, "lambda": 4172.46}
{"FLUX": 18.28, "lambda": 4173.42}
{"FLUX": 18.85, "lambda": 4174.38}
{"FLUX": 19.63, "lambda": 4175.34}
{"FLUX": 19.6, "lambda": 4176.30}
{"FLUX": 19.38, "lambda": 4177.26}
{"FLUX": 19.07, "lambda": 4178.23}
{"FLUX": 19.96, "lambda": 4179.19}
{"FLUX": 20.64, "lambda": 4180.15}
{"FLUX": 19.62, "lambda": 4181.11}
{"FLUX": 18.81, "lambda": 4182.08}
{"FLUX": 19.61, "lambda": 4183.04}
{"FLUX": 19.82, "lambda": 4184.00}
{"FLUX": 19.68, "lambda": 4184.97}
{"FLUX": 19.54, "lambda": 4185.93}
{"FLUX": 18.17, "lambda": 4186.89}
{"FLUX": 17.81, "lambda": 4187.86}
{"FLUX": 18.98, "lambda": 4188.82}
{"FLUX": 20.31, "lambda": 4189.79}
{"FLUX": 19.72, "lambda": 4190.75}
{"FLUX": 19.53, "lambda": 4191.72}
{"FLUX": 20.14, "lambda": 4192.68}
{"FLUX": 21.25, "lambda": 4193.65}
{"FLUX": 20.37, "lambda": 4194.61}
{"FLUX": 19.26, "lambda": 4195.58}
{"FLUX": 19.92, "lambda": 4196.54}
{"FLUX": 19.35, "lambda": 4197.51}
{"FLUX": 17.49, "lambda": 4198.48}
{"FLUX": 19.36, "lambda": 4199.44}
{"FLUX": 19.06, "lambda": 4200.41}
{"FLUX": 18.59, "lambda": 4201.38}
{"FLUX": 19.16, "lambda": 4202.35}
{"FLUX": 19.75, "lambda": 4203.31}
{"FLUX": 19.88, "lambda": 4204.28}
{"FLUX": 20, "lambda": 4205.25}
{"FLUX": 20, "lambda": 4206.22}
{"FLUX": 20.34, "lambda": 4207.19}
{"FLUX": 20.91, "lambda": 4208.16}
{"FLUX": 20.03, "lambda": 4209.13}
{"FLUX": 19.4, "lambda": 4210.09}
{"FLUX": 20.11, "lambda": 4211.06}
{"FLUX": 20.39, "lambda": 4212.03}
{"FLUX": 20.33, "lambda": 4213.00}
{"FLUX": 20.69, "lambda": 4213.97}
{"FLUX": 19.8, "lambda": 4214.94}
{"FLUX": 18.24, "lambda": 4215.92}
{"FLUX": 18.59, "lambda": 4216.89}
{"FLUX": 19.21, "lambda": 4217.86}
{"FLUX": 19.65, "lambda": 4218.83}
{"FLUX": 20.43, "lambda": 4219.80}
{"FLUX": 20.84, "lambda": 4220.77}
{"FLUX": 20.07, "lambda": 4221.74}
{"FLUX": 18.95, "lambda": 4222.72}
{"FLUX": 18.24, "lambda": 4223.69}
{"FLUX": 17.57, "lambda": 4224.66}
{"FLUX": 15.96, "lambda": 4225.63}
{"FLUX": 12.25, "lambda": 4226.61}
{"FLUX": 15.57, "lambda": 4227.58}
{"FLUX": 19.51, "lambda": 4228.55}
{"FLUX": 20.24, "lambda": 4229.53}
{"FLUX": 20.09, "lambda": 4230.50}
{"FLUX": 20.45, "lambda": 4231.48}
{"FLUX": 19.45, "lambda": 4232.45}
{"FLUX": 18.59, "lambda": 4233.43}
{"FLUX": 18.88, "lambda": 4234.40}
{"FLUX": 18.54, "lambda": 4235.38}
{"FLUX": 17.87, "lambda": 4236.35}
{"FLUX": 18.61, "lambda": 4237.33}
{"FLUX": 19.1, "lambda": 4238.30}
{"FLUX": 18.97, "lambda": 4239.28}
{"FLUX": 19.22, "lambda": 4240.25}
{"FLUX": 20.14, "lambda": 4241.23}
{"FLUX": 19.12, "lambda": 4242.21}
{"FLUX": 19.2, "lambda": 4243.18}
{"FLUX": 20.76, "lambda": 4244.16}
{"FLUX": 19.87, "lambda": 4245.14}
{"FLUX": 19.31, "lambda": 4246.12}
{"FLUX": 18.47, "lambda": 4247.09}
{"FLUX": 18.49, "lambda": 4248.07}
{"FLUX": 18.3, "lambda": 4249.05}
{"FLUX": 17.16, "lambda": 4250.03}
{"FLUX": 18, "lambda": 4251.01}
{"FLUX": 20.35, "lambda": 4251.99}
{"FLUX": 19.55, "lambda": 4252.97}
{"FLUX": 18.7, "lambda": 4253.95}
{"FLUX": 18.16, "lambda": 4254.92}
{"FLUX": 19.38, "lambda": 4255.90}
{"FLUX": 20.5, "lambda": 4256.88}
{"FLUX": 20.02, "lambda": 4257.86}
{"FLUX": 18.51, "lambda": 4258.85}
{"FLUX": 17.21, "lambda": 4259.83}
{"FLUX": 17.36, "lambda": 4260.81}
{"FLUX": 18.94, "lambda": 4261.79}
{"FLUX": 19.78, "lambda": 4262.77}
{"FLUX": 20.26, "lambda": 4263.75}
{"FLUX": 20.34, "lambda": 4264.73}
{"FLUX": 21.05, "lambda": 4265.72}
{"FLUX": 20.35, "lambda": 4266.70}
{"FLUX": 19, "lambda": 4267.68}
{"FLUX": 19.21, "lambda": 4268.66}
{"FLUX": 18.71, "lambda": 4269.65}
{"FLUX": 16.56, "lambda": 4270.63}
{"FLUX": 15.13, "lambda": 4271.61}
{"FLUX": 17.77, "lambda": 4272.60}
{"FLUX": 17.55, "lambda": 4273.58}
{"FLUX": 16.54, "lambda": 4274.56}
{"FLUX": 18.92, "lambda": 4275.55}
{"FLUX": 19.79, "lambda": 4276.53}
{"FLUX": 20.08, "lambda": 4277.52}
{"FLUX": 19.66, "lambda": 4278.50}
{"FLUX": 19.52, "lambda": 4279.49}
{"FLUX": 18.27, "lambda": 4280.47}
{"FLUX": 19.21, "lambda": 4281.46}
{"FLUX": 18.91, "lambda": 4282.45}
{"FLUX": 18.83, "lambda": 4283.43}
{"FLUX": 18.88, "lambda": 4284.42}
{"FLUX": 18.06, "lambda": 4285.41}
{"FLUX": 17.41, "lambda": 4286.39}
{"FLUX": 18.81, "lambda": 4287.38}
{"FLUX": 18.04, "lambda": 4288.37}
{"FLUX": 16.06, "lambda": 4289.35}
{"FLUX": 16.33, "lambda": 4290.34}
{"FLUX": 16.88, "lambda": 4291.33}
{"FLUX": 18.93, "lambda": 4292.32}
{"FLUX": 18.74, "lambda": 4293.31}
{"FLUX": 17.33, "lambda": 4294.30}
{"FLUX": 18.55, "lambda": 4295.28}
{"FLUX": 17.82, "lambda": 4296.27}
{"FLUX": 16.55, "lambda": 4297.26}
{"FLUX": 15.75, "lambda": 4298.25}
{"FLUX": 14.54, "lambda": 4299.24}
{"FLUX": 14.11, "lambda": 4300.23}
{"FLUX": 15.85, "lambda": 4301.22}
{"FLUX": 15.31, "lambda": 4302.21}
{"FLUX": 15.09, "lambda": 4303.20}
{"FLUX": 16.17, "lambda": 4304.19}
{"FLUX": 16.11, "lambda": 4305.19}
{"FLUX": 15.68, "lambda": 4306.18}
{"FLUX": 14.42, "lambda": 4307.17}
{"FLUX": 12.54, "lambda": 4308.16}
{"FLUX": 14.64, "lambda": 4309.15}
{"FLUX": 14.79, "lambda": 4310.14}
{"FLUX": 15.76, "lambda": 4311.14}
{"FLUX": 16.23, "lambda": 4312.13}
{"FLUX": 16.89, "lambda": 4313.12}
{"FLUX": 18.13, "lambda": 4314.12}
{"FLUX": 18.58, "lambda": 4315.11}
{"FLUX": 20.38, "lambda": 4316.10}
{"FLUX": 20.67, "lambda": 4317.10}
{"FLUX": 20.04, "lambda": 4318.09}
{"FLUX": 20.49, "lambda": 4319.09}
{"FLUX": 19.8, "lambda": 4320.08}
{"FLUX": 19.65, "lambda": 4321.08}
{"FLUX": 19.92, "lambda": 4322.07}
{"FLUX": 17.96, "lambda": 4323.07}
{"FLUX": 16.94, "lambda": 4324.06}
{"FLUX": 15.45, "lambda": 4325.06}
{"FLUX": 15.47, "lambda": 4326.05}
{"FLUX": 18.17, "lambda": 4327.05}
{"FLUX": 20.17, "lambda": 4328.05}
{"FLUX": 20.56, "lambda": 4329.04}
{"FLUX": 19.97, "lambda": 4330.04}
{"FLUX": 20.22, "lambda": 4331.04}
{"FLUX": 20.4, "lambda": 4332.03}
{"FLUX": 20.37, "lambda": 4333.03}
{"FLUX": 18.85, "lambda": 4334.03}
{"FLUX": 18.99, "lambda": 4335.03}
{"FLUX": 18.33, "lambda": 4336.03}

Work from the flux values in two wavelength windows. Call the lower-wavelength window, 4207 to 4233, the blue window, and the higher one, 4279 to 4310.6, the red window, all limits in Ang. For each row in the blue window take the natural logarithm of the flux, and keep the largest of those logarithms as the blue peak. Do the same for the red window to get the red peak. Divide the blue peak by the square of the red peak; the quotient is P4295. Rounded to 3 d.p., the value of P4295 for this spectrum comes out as 0.344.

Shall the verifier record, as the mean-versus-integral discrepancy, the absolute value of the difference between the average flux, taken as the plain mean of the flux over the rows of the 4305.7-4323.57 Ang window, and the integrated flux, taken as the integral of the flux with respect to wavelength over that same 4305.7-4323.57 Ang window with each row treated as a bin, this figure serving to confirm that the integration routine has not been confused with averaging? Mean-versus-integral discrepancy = 297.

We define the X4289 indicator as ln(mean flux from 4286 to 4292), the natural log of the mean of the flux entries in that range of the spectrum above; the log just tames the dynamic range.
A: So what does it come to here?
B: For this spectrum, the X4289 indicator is 2.85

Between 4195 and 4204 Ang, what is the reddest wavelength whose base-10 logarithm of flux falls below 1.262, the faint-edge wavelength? 4198.48 Ang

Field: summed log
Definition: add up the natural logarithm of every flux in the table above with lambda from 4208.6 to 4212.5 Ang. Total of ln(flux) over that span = 12.0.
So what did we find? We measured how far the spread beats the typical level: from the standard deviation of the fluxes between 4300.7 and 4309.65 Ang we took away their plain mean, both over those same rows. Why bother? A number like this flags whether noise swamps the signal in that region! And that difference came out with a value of -14.0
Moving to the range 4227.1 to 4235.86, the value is -17.6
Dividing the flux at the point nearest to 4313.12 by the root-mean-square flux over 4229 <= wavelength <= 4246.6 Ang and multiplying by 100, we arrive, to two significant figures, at 87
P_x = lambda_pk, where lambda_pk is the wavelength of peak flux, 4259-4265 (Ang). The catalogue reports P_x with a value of 4264.73 Ang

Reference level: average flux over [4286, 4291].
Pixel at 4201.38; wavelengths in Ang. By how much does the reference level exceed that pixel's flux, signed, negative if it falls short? -1.3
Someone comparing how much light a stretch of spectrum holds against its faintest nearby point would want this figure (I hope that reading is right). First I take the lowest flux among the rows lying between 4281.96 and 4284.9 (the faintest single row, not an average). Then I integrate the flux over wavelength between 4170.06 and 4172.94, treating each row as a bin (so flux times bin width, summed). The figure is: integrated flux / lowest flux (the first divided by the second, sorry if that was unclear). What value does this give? 2.9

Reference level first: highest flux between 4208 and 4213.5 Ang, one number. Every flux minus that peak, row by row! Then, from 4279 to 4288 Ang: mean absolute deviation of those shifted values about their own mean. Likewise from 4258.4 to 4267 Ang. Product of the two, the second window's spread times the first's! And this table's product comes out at 0.57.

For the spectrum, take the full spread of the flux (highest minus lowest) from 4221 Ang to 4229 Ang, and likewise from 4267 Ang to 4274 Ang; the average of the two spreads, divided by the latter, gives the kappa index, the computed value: 1.5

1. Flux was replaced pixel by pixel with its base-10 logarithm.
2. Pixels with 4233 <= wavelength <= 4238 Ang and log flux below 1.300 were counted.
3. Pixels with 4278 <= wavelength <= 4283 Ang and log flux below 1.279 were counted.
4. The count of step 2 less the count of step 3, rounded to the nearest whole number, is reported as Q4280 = 3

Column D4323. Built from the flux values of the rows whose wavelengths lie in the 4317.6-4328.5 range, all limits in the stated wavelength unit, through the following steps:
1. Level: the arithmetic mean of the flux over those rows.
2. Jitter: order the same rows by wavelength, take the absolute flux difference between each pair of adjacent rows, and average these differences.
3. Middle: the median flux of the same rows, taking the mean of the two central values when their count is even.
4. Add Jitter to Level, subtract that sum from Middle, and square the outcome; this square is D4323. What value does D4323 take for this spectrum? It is 0.00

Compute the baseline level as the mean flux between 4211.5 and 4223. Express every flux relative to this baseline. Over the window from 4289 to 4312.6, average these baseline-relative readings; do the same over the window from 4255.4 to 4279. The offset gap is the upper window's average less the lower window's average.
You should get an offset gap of -2.9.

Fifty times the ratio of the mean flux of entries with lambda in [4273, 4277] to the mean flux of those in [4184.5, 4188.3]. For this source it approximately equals 48.4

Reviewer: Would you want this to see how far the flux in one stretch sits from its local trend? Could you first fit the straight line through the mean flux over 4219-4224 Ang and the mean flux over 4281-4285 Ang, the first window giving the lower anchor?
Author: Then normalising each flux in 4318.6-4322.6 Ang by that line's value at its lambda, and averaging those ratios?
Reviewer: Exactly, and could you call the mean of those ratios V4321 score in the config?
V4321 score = 1.08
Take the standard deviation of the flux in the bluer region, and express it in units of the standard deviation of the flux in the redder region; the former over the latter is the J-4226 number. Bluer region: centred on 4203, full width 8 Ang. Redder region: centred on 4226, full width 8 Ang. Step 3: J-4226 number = 0.20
